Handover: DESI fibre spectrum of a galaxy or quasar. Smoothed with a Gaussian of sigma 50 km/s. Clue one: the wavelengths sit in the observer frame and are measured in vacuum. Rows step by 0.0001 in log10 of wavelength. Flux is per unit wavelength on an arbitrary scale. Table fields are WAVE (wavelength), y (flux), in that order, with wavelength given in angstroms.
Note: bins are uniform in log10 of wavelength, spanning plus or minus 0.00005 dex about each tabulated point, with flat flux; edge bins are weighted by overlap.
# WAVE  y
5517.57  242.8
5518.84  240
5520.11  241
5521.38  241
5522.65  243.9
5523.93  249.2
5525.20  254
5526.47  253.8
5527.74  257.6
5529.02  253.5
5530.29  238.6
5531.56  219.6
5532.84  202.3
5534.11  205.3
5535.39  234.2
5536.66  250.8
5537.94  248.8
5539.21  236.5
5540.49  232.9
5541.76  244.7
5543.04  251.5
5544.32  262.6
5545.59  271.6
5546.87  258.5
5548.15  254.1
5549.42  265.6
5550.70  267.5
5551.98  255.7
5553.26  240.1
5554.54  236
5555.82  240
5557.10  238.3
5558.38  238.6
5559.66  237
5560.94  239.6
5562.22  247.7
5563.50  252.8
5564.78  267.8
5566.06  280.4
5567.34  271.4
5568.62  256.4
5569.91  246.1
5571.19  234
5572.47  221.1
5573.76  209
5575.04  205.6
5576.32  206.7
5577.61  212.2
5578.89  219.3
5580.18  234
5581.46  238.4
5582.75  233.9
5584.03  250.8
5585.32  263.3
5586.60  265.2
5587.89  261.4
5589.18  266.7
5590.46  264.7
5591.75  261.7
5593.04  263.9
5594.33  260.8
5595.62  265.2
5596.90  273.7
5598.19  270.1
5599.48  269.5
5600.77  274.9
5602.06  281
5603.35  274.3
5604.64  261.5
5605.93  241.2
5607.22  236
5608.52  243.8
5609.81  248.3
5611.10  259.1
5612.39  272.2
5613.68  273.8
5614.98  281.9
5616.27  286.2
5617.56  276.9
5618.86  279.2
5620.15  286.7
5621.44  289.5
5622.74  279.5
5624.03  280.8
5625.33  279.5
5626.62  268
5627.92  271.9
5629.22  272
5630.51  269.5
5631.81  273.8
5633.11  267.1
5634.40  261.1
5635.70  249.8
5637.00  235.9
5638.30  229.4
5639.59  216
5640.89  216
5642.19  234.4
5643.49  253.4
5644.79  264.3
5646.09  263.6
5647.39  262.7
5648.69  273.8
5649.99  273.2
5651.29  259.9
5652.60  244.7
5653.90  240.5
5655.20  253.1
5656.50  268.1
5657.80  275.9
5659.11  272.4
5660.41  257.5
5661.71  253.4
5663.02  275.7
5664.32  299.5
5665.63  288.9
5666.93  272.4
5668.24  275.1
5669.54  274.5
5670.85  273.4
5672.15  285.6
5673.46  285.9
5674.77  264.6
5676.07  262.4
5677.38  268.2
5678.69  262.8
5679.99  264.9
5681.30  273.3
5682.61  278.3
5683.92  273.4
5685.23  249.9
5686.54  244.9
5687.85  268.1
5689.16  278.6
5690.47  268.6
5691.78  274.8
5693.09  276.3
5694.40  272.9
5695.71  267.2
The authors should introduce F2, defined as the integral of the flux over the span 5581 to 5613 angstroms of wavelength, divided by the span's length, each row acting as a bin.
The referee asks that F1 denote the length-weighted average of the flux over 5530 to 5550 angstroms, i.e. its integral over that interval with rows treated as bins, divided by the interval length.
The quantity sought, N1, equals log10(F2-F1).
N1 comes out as 1.25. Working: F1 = 242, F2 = 260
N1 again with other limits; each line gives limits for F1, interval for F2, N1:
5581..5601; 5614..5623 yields 1.32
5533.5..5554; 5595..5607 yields 1.26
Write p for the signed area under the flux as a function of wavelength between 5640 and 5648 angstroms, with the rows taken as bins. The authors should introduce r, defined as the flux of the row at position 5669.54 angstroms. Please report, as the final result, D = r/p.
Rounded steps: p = 1983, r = 274.5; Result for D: 0.14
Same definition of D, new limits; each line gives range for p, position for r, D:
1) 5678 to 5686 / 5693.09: 0.13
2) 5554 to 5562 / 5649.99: 0.14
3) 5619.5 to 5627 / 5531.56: 0.10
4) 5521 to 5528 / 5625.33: 0.16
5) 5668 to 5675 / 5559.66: 0.12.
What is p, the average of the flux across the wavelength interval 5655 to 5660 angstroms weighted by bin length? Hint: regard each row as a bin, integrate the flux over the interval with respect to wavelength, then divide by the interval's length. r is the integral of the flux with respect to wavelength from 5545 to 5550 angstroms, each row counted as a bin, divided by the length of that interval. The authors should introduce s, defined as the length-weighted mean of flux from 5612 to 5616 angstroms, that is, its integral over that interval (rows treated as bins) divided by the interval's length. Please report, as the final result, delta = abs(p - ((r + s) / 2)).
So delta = 1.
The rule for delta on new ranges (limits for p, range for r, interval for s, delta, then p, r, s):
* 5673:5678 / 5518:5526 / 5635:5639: 28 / 270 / 245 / 238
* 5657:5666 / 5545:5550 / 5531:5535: 38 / 274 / 262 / 210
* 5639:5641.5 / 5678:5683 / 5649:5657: 47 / 216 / 269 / 257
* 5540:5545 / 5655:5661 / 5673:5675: 22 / 249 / 266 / 276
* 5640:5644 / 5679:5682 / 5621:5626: 43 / 233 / 269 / 282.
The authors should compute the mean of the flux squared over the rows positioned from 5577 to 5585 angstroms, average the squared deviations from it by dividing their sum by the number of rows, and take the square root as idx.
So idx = 5820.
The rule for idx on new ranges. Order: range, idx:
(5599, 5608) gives 8355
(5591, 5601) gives 2683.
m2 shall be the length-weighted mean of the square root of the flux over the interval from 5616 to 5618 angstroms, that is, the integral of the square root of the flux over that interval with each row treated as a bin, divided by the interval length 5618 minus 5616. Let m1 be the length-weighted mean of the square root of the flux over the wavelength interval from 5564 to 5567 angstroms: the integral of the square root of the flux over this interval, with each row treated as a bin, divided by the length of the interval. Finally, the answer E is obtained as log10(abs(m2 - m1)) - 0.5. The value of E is -1.09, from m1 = 16.5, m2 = 16.80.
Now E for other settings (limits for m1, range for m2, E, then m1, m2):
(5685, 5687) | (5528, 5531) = -2.66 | 15.7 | 15.71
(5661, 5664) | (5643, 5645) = -1.00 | 16.4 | 16.06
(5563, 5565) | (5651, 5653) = -1.01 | 16.1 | 15.80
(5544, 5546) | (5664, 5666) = -0.66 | 16.4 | 17.10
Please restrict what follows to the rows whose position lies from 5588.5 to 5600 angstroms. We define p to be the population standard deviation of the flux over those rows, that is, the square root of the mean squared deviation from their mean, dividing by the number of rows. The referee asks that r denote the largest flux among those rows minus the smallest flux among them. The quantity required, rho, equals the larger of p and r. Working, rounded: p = 4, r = 13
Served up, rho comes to 13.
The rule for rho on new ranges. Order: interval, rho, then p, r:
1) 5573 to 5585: 45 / 15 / 45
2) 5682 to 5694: 34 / 12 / 34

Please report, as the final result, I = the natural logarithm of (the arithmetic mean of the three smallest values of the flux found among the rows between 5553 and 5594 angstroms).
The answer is 5.33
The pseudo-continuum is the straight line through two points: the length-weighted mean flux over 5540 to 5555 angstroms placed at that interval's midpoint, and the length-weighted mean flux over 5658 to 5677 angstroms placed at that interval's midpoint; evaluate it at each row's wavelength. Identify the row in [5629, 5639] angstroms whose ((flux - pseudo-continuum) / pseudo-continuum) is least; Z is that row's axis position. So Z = 5638.30 angstroms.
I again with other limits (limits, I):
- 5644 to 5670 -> 5.51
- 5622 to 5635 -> 5.58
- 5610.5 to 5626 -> 5.59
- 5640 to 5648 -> 5.46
